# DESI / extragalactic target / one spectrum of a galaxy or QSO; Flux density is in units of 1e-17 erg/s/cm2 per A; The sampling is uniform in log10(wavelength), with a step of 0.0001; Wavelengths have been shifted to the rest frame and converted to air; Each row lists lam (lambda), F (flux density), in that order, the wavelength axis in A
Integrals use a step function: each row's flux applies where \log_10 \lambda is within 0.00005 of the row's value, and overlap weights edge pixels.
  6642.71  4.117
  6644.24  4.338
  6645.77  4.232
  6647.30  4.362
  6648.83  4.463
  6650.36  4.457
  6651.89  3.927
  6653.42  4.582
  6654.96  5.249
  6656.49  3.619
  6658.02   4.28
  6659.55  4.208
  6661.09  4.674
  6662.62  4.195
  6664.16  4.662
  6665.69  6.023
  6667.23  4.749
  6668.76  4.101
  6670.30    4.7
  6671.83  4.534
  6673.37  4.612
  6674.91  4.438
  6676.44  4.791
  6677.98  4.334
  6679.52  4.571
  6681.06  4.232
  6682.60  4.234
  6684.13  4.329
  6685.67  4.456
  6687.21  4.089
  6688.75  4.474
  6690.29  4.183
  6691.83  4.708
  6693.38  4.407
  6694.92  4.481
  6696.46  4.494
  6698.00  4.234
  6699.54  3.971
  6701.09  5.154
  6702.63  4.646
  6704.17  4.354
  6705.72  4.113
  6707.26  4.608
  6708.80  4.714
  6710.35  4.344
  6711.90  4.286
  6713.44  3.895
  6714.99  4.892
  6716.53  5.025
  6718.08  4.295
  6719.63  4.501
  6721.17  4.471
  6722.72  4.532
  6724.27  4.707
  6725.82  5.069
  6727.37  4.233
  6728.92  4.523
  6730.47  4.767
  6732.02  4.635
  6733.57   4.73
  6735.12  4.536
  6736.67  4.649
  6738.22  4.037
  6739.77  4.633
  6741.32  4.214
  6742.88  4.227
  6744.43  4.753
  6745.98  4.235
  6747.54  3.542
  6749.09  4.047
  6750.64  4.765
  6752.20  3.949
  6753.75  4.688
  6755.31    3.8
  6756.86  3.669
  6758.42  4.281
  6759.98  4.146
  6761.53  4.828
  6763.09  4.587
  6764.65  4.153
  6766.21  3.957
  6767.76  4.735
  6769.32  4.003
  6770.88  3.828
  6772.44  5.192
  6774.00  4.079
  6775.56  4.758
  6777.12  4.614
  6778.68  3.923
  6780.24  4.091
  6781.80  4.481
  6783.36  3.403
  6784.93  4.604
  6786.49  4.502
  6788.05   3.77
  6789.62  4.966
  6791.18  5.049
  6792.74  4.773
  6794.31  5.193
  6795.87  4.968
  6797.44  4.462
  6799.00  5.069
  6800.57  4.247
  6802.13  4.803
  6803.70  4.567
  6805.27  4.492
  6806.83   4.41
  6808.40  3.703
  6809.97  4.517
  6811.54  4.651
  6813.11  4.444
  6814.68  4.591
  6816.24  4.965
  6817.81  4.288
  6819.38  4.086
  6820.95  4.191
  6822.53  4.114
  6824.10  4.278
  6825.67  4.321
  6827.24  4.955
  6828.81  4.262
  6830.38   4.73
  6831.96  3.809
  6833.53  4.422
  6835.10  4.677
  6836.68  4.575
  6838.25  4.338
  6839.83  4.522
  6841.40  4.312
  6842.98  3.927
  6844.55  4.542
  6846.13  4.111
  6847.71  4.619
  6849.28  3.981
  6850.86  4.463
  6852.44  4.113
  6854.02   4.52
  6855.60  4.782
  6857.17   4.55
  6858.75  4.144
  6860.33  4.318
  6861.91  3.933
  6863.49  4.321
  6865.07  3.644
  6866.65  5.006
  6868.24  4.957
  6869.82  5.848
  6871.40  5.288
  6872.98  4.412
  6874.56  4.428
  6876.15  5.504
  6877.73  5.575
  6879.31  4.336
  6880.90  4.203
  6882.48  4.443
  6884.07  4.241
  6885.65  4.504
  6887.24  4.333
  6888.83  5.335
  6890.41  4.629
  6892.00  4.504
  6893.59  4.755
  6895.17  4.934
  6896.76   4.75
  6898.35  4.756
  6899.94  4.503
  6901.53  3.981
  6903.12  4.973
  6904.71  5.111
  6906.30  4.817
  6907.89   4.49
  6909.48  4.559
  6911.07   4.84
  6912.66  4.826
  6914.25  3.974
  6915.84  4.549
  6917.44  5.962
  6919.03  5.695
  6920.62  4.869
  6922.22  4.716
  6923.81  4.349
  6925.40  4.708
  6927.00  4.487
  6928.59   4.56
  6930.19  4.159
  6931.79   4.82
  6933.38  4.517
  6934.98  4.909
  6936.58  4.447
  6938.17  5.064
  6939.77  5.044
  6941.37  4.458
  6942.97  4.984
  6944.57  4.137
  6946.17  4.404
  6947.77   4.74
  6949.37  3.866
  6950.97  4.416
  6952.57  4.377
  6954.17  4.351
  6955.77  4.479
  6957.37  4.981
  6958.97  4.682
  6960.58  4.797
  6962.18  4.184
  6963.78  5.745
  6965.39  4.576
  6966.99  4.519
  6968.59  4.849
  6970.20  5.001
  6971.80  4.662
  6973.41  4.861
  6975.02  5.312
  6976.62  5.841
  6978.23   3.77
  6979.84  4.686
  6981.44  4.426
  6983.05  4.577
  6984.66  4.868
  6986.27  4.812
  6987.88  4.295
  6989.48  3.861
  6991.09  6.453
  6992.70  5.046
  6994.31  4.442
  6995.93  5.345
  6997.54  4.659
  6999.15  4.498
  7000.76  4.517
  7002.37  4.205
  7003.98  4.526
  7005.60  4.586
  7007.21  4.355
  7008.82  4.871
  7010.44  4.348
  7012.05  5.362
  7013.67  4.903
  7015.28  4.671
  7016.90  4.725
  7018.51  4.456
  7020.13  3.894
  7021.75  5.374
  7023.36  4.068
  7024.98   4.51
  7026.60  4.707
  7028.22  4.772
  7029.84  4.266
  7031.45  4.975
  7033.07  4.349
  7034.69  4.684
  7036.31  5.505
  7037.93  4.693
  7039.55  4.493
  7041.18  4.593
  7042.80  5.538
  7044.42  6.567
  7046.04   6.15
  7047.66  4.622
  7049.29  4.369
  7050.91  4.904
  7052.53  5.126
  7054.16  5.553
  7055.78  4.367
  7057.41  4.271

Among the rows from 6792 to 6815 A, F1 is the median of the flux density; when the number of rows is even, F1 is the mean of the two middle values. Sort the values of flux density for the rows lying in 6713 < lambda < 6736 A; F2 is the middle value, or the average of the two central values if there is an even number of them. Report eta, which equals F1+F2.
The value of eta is 9.10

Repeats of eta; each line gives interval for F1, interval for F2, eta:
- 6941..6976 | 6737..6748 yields 8.85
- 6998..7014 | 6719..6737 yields 9.11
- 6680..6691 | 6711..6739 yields 8.77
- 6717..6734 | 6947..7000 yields 9.19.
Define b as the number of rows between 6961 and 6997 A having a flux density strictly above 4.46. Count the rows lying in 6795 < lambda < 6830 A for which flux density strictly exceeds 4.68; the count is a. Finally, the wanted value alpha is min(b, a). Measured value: 5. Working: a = 5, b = 16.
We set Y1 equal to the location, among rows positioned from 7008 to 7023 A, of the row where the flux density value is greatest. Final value 7021.75 A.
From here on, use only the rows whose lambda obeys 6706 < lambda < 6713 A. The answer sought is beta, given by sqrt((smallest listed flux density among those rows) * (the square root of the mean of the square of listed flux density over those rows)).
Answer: 4.4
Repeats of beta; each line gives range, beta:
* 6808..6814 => 4.0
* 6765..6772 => 4.0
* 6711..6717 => 4.2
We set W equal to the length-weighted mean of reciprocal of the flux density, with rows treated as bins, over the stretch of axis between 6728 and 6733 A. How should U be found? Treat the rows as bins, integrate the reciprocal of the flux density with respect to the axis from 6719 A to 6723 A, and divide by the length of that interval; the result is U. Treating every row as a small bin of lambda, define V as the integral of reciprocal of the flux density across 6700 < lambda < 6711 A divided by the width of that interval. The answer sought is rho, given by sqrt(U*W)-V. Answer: -0.002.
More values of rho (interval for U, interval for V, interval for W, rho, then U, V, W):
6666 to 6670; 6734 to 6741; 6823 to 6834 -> -0.001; 0.218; 0.225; 0.229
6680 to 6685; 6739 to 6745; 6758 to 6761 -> 0.009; 0.234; 0.225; 0.236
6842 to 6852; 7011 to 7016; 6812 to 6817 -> 0.022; 0.235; 0.203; 0.215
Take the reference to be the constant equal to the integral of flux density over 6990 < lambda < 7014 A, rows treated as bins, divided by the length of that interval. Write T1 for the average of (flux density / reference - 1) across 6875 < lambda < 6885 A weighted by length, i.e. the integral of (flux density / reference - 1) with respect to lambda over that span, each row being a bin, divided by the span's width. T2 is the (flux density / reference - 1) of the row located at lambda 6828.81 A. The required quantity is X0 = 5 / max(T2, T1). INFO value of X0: -268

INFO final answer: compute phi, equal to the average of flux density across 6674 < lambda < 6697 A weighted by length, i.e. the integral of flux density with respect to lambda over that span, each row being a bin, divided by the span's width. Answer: 4.41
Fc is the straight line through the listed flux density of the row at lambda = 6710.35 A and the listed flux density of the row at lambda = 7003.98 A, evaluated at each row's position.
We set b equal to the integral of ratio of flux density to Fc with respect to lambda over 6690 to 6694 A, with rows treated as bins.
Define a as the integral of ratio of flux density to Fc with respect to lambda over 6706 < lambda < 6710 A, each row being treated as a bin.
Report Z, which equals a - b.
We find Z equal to 0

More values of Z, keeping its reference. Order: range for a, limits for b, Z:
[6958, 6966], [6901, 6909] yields 0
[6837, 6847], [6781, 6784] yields 7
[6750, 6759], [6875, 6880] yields 3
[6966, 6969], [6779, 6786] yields -4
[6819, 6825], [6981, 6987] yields -1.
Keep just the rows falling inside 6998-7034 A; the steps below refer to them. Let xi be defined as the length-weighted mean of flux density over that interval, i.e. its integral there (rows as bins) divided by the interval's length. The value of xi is 4.59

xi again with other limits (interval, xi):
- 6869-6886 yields 4.81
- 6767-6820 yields 4.48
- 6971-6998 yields 4.82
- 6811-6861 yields 4.39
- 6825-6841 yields 4.46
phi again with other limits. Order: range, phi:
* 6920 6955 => 4.56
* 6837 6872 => 4.46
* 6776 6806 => 4.53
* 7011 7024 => 4.69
